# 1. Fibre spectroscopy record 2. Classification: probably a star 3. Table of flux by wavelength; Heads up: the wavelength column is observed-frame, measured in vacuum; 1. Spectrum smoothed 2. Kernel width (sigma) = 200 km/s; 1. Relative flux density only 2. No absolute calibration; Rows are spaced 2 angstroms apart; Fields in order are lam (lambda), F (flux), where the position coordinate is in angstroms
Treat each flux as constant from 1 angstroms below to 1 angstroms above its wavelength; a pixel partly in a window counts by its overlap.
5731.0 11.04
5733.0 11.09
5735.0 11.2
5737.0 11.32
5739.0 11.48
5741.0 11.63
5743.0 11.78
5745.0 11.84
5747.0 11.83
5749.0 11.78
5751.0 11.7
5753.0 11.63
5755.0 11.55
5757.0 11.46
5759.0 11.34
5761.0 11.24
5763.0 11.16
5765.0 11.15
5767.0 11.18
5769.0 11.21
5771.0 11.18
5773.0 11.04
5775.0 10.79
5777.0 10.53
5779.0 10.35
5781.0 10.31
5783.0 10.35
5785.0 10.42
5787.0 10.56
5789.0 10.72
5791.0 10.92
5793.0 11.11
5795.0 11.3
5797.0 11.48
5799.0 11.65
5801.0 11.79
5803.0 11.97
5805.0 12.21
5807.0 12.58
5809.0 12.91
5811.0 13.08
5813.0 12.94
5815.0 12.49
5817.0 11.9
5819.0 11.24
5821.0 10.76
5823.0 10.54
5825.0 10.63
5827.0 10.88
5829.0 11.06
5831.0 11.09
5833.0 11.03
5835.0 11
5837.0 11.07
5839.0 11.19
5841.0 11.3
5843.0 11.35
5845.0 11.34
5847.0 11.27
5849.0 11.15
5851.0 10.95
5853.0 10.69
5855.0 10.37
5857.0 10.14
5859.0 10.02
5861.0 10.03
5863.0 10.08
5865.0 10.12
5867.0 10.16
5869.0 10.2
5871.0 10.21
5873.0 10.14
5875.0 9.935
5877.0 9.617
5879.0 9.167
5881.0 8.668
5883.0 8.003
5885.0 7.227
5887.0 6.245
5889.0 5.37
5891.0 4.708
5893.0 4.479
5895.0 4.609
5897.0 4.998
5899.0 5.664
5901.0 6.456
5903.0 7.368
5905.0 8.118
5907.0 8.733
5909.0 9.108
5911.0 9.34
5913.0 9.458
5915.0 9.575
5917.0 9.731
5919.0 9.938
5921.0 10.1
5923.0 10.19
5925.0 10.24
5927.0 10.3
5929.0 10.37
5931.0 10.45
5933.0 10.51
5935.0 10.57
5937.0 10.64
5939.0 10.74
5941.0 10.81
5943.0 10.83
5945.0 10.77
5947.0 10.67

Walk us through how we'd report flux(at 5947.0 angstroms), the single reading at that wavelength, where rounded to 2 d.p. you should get 10.67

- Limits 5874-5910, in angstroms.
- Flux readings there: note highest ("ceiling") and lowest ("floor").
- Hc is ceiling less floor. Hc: 5.5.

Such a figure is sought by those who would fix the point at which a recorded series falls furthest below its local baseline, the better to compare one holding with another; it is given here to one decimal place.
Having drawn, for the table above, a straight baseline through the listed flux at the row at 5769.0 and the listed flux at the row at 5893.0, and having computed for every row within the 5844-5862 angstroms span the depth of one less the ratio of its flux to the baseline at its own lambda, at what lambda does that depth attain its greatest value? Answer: 5857.0 angstroms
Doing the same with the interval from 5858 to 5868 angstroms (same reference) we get 5859.0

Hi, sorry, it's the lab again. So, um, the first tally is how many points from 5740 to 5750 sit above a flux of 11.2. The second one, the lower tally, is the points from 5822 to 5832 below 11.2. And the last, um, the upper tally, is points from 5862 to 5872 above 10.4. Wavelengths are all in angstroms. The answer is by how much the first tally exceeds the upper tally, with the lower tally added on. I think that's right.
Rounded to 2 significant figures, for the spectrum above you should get 10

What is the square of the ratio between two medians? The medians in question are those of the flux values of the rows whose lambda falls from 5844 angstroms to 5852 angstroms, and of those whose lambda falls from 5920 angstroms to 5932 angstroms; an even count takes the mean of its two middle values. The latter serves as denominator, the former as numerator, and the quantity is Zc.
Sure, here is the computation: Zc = 1.19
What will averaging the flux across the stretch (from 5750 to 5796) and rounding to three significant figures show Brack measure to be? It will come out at 11.0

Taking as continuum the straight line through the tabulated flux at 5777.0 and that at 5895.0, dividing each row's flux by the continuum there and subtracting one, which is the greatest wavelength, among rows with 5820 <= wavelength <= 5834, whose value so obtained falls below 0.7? 5833.0 angstroms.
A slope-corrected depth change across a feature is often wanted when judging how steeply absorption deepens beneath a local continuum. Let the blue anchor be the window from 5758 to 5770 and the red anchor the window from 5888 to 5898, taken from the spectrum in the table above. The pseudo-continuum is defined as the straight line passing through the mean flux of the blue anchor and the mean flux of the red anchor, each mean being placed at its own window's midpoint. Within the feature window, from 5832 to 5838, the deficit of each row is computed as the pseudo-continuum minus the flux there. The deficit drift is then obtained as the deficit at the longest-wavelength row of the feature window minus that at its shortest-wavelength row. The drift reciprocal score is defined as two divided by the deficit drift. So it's -8.4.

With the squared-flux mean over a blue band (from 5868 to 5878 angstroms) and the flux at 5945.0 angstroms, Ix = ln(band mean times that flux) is 6.99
